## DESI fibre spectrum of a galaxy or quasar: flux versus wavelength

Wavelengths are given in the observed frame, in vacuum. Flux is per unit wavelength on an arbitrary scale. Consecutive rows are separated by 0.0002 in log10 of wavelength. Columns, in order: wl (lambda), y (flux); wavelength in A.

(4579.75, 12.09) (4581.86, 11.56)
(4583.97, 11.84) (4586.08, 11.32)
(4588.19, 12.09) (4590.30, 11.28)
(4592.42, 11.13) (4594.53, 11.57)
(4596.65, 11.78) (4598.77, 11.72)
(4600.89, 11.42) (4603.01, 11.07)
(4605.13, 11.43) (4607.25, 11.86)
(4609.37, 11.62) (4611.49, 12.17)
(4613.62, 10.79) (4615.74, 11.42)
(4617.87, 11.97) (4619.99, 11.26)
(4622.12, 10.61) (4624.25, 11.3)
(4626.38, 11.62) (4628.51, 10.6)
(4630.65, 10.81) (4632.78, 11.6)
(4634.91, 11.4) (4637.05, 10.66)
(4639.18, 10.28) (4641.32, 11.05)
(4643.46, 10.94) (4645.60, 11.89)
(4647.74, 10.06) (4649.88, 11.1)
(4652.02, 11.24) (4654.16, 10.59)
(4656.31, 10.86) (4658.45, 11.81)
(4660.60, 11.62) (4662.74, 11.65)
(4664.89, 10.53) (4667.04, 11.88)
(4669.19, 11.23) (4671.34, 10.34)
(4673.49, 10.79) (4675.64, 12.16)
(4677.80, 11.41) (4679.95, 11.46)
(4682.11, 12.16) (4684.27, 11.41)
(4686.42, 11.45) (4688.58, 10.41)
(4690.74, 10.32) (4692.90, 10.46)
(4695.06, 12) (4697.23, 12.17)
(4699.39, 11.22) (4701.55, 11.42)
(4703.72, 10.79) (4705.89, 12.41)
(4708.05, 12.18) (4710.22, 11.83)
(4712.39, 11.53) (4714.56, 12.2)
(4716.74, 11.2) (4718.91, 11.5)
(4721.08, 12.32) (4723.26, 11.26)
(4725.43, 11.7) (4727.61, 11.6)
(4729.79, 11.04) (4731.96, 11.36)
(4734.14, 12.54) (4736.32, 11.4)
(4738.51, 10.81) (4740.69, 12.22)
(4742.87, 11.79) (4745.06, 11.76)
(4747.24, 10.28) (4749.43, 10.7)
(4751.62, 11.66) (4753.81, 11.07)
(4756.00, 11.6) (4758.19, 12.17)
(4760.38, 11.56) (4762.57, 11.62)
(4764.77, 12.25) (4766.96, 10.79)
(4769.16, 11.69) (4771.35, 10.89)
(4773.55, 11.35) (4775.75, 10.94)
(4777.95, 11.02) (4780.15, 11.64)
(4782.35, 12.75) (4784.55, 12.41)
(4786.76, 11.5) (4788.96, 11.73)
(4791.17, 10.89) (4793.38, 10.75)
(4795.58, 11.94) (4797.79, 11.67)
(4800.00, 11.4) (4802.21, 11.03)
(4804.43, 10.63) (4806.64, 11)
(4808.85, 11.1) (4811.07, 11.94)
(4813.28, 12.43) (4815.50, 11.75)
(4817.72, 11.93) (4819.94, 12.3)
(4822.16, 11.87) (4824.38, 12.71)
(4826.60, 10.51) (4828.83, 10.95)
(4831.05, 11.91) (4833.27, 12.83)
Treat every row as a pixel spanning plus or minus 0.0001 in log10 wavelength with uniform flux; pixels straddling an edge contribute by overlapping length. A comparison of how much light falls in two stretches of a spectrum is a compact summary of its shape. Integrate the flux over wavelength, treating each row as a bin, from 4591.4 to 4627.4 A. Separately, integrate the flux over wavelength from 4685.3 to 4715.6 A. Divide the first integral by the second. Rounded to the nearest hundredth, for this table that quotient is 1.19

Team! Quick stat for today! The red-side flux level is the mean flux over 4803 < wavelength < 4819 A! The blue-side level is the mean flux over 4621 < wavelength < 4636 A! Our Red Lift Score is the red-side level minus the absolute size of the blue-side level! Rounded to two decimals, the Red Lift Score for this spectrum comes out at 0.41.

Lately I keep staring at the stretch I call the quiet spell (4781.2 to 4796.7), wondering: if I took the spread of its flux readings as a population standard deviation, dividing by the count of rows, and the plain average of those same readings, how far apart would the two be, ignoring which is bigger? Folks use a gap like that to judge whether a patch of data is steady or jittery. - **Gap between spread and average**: 11.03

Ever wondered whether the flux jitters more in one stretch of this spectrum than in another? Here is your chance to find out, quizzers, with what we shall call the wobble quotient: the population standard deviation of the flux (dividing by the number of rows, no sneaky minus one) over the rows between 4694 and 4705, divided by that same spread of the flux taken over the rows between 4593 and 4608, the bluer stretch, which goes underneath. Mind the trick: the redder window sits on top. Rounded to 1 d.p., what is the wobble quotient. 2.0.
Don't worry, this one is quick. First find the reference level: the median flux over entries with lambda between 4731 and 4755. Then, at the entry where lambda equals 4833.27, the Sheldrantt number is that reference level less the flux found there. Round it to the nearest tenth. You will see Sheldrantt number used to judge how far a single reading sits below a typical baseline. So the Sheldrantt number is -1.4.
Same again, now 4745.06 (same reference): -0.4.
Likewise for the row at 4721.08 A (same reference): -0.9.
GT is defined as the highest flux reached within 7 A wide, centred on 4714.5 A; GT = 12.2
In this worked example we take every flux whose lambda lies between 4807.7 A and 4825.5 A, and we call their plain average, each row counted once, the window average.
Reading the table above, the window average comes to 12.0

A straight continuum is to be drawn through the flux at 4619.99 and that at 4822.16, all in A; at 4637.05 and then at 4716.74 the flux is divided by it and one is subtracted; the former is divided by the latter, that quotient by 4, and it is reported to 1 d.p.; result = 0.5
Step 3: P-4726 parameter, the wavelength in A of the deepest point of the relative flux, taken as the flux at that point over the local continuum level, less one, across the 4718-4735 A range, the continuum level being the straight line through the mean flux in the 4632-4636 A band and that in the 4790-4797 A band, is 4729.79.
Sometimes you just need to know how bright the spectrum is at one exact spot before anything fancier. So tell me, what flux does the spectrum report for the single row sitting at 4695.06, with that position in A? 12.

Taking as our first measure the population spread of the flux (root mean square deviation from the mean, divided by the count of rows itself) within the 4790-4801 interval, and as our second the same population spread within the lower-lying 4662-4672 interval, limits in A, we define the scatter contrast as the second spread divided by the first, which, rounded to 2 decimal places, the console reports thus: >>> 1.34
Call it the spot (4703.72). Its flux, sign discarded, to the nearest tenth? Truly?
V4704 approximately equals 10.8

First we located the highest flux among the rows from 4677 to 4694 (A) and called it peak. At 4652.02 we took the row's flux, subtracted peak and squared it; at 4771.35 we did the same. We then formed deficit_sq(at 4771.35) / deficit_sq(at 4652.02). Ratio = 1.9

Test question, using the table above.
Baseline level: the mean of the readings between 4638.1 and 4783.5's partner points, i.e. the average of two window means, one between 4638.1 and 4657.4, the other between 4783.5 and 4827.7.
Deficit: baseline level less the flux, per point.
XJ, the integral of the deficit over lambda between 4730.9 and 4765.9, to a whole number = -11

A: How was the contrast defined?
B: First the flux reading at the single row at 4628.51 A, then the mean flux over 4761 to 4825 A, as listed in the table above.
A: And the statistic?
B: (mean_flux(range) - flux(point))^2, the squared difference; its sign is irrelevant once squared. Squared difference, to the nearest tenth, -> 1.0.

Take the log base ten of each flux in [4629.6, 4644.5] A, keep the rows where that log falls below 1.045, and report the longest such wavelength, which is 4643.46 A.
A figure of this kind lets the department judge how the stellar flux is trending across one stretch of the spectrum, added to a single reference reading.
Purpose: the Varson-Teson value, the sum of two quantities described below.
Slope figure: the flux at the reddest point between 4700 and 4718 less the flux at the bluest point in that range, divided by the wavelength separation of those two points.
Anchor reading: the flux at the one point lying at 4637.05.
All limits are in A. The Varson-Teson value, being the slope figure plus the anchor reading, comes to 10.6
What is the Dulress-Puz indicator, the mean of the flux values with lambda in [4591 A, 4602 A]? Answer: 11.5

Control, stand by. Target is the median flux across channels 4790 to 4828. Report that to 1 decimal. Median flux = 11.7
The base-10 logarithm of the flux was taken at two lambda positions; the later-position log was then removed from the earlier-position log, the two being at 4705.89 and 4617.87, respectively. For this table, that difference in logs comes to -0.0157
